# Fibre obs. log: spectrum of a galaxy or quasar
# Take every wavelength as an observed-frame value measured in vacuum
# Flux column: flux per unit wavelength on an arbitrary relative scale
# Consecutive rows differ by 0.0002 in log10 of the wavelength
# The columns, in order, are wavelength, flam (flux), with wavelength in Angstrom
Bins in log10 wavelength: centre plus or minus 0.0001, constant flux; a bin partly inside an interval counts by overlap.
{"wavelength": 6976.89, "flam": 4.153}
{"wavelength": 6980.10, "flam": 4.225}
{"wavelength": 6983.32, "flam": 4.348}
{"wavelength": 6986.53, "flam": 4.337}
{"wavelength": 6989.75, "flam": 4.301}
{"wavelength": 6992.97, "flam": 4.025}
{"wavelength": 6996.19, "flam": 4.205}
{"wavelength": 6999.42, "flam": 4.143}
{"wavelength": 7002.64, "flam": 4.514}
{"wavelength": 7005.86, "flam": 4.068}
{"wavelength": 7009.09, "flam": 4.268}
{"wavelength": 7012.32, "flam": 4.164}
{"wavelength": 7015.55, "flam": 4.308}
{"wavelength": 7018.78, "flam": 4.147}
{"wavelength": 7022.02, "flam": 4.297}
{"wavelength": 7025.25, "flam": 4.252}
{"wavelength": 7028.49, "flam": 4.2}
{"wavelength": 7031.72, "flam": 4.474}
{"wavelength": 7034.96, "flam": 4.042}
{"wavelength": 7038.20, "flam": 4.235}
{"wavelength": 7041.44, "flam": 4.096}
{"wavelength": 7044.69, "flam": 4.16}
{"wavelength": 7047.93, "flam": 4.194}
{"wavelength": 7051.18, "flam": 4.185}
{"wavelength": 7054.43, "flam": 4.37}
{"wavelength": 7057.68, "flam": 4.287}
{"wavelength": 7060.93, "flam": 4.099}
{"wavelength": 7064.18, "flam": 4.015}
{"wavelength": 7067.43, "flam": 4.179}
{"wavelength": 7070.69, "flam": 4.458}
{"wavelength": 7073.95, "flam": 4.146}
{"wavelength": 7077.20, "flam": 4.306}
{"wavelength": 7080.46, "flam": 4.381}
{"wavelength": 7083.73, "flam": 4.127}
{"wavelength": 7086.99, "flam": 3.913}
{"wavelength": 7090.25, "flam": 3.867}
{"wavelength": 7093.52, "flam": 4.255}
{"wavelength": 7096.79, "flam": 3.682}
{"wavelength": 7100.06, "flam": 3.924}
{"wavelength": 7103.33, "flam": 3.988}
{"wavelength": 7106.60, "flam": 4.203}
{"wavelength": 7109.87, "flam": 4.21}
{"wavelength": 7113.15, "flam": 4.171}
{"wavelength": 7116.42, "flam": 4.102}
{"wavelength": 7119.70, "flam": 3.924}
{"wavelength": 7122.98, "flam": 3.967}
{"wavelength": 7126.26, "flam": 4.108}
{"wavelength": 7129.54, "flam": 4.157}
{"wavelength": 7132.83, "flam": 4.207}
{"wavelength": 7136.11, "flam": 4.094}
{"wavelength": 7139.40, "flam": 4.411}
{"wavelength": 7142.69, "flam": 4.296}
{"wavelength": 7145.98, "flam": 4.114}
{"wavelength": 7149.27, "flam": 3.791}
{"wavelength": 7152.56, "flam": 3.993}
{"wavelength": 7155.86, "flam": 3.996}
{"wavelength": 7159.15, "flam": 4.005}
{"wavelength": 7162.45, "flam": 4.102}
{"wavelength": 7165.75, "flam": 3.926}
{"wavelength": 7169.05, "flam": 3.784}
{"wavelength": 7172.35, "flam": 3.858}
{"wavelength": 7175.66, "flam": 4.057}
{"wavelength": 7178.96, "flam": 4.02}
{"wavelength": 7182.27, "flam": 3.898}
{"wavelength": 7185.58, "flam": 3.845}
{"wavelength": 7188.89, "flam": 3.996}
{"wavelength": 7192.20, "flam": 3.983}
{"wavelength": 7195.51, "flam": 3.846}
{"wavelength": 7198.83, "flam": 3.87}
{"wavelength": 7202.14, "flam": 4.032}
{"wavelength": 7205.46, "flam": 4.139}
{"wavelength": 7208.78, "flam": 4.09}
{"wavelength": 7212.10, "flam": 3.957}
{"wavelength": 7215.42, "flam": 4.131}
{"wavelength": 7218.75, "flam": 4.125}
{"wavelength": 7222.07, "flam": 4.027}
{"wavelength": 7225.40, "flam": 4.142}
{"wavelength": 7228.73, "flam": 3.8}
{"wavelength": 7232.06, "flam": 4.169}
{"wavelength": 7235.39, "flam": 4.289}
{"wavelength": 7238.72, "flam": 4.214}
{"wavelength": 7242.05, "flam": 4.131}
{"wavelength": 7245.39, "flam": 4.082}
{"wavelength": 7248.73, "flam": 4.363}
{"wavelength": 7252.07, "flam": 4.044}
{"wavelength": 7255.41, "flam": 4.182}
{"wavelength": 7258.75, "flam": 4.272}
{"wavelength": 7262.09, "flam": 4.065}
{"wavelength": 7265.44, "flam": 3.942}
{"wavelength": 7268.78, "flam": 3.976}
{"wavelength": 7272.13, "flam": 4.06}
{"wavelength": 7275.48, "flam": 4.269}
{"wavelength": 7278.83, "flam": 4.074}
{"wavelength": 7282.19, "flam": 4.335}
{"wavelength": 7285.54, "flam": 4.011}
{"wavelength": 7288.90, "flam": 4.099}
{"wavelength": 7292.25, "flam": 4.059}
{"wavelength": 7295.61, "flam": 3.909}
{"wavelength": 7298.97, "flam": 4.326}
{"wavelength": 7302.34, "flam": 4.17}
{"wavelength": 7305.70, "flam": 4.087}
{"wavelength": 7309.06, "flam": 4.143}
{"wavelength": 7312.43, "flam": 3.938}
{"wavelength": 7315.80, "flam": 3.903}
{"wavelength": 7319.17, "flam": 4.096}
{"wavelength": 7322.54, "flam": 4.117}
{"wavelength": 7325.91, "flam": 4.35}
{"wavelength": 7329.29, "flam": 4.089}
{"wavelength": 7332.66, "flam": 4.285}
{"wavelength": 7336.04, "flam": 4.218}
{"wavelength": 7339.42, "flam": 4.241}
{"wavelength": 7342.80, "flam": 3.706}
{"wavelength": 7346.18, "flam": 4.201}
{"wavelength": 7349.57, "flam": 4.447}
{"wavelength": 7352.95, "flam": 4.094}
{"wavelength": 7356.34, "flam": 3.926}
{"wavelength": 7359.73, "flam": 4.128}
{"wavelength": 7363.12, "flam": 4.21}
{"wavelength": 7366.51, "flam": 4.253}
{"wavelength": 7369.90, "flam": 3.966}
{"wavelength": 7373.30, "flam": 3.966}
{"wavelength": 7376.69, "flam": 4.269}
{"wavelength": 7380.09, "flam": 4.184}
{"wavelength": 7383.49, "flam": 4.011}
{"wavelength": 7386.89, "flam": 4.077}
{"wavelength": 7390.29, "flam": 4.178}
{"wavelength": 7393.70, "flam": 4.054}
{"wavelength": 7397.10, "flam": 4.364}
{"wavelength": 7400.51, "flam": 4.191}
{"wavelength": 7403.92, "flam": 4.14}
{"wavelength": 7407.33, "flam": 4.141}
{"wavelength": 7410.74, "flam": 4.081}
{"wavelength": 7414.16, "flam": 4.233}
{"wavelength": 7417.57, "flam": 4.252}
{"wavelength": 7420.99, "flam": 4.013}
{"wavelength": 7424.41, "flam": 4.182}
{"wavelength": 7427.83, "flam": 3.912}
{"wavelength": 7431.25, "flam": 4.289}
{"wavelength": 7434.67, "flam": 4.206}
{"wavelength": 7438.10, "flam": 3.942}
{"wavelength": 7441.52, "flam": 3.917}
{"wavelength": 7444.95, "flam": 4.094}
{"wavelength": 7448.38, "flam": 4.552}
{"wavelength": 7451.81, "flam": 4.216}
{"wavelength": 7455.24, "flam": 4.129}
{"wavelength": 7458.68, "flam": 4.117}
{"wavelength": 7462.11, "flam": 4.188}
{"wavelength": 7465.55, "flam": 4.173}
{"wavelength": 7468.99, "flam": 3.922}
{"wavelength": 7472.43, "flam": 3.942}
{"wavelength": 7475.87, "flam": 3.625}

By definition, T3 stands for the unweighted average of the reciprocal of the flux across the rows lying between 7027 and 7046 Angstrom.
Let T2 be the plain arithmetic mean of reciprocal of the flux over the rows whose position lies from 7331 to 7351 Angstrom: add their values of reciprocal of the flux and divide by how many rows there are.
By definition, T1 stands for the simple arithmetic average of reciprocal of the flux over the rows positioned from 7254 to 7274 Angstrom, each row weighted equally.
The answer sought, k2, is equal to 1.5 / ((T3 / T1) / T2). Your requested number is 0.370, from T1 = 0.2451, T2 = 0.240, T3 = 0.238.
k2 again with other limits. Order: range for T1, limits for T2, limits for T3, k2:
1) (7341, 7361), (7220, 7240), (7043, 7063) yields 0.379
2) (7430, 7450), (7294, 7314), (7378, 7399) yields 0.365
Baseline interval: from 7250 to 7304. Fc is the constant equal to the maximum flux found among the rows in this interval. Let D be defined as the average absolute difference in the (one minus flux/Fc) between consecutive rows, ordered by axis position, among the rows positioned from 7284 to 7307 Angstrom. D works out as 0.036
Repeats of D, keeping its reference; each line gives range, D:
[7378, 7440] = 0.036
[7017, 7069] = 0.032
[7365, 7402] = 0.037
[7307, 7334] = 0.038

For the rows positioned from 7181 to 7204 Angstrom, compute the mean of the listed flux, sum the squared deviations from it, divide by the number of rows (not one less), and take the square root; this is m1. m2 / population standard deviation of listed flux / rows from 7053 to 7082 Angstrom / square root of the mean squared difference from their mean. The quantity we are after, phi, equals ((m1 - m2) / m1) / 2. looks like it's -0.46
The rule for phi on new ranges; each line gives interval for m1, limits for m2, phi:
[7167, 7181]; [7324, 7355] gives -0.38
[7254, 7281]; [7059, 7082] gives -0.14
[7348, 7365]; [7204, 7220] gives 0.30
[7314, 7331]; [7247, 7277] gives 0.01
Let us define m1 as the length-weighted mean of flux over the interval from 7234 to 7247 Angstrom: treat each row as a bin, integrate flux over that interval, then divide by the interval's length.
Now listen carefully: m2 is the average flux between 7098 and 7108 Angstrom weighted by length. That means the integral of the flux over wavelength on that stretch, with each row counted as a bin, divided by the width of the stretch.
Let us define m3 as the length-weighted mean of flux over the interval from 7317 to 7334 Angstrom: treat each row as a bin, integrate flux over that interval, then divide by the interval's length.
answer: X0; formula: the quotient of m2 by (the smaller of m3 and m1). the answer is 0.962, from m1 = 4.18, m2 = 4.02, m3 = 4.18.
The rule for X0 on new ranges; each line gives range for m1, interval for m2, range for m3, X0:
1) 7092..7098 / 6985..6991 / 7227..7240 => 1.085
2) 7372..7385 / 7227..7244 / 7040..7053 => 1.002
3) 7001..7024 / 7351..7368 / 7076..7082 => 0.970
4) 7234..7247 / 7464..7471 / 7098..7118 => 0.987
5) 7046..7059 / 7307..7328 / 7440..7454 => 0.975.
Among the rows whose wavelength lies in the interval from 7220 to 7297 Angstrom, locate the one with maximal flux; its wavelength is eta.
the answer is 7248.73 Angstrom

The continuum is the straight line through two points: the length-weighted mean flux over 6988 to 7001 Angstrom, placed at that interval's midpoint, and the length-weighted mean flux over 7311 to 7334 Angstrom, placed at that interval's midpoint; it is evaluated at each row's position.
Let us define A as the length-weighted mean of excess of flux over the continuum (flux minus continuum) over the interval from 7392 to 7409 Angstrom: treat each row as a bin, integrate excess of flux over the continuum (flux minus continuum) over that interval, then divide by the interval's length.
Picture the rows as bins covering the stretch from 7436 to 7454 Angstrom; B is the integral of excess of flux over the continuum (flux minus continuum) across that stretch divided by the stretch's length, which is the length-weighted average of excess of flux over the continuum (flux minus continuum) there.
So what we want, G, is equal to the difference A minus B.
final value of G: 0.03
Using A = 0.08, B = 0.055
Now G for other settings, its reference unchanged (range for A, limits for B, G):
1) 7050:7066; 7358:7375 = 0.03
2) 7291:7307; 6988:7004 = -0.07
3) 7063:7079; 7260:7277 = 0.13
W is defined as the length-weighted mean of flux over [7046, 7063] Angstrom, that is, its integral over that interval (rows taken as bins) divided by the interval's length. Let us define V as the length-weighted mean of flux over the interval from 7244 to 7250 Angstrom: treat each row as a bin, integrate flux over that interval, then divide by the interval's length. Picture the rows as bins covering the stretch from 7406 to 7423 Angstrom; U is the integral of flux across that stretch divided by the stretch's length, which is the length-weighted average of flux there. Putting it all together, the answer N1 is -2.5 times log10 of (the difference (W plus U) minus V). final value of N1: -1.54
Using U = 4.14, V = 4.22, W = 4.22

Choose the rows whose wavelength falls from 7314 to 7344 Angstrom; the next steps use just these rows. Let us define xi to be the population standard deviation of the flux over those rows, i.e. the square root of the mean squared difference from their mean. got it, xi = 0.190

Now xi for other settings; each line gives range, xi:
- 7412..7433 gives 0.137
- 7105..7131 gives 0.100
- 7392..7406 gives 0.113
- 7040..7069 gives 0.099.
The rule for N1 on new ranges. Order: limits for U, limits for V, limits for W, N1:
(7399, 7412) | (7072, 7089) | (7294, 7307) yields -1.53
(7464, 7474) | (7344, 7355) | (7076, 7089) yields -1.50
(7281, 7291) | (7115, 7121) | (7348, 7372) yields -1.58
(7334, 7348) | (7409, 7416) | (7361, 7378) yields -1.52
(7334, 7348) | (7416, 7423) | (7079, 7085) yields -1.56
